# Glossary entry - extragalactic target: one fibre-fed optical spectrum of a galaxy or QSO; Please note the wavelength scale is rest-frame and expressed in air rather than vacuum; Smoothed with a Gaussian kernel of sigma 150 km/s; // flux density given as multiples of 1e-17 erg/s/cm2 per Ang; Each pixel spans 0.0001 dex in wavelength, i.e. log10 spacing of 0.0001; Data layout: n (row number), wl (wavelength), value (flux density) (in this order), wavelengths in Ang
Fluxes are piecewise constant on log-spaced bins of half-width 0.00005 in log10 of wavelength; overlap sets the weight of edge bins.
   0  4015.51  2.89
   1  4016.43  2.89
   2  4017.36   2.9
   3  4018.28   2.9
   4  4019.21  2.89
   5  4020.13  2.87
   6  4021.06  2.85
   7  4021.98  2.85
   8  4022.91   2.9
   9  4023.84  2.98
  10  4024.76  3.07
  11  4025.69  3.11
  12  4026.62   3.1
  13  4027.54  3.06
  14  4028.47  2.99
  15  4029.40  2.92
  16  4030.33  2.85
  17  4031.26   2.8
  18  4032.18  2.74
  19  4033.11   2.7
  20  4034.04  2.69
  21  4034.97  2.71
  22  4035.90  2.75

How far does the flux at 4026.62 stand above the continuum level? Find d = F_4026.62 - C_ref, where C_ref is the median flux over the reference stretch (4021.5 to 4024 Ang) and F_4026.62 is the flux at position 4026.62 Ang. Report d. 0.200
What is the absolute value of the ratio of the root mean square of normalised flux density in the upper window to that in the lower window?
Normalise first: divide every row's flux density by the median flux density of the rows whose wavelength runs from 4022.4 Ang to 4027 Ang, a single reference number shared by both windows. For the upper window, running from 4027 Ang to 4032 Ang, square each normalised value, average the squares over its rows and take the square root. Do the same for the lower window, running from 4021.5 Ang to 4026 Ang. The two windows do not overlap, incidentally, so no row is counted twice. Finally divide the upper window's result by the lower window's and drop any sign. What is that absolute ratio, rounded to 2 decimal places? 0.98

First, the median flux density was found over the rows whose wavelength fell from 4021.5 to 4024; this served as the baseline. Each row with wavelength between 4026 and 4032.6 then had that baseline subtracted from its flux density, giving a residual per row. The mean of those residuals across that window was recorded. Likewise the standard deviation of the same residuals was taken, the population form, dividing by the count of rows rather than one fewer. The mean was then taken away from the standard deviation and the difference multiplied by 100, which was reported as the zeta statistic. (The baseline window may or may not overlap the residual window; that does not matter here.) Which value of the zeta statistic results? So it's 10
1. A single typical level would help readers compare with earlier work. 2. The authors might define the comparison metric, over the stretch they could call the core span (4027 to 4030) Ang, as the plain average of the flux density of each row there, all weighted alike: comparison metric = 2.99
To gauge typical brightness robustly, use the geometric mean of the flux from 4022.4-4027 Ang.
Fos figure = 3.03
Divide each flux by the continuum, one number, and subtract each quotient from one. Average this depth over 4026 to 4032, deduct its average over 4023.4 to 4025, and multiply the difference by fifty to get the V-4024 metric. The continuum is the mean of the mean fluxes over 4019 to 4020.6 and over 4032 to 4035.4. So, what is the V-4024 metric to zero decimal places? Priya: 1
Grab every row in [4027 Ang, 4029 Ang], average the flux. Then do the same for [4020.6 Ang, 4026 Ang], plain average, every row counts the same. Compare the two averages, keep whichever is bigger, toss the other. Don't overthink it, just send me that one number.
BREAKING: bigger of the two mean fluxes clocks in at 3.03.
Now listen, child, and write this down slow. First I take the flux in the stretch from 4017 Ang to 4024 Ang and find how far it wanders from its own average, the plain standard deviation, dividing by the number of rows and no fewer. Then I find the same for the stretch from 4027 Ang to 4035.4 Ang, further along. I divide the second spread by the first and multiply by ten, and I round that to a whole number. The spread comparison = 33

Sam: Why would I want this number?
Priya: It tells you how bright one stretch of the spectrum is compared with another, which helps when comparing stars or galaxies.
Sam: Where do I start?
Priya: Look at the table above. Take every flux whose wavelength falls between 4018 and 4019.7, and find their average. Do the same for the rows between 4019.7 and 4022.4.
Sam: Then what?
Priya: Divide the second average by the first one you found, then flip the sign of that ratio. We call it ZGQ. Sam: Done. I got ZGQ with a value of -0.99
